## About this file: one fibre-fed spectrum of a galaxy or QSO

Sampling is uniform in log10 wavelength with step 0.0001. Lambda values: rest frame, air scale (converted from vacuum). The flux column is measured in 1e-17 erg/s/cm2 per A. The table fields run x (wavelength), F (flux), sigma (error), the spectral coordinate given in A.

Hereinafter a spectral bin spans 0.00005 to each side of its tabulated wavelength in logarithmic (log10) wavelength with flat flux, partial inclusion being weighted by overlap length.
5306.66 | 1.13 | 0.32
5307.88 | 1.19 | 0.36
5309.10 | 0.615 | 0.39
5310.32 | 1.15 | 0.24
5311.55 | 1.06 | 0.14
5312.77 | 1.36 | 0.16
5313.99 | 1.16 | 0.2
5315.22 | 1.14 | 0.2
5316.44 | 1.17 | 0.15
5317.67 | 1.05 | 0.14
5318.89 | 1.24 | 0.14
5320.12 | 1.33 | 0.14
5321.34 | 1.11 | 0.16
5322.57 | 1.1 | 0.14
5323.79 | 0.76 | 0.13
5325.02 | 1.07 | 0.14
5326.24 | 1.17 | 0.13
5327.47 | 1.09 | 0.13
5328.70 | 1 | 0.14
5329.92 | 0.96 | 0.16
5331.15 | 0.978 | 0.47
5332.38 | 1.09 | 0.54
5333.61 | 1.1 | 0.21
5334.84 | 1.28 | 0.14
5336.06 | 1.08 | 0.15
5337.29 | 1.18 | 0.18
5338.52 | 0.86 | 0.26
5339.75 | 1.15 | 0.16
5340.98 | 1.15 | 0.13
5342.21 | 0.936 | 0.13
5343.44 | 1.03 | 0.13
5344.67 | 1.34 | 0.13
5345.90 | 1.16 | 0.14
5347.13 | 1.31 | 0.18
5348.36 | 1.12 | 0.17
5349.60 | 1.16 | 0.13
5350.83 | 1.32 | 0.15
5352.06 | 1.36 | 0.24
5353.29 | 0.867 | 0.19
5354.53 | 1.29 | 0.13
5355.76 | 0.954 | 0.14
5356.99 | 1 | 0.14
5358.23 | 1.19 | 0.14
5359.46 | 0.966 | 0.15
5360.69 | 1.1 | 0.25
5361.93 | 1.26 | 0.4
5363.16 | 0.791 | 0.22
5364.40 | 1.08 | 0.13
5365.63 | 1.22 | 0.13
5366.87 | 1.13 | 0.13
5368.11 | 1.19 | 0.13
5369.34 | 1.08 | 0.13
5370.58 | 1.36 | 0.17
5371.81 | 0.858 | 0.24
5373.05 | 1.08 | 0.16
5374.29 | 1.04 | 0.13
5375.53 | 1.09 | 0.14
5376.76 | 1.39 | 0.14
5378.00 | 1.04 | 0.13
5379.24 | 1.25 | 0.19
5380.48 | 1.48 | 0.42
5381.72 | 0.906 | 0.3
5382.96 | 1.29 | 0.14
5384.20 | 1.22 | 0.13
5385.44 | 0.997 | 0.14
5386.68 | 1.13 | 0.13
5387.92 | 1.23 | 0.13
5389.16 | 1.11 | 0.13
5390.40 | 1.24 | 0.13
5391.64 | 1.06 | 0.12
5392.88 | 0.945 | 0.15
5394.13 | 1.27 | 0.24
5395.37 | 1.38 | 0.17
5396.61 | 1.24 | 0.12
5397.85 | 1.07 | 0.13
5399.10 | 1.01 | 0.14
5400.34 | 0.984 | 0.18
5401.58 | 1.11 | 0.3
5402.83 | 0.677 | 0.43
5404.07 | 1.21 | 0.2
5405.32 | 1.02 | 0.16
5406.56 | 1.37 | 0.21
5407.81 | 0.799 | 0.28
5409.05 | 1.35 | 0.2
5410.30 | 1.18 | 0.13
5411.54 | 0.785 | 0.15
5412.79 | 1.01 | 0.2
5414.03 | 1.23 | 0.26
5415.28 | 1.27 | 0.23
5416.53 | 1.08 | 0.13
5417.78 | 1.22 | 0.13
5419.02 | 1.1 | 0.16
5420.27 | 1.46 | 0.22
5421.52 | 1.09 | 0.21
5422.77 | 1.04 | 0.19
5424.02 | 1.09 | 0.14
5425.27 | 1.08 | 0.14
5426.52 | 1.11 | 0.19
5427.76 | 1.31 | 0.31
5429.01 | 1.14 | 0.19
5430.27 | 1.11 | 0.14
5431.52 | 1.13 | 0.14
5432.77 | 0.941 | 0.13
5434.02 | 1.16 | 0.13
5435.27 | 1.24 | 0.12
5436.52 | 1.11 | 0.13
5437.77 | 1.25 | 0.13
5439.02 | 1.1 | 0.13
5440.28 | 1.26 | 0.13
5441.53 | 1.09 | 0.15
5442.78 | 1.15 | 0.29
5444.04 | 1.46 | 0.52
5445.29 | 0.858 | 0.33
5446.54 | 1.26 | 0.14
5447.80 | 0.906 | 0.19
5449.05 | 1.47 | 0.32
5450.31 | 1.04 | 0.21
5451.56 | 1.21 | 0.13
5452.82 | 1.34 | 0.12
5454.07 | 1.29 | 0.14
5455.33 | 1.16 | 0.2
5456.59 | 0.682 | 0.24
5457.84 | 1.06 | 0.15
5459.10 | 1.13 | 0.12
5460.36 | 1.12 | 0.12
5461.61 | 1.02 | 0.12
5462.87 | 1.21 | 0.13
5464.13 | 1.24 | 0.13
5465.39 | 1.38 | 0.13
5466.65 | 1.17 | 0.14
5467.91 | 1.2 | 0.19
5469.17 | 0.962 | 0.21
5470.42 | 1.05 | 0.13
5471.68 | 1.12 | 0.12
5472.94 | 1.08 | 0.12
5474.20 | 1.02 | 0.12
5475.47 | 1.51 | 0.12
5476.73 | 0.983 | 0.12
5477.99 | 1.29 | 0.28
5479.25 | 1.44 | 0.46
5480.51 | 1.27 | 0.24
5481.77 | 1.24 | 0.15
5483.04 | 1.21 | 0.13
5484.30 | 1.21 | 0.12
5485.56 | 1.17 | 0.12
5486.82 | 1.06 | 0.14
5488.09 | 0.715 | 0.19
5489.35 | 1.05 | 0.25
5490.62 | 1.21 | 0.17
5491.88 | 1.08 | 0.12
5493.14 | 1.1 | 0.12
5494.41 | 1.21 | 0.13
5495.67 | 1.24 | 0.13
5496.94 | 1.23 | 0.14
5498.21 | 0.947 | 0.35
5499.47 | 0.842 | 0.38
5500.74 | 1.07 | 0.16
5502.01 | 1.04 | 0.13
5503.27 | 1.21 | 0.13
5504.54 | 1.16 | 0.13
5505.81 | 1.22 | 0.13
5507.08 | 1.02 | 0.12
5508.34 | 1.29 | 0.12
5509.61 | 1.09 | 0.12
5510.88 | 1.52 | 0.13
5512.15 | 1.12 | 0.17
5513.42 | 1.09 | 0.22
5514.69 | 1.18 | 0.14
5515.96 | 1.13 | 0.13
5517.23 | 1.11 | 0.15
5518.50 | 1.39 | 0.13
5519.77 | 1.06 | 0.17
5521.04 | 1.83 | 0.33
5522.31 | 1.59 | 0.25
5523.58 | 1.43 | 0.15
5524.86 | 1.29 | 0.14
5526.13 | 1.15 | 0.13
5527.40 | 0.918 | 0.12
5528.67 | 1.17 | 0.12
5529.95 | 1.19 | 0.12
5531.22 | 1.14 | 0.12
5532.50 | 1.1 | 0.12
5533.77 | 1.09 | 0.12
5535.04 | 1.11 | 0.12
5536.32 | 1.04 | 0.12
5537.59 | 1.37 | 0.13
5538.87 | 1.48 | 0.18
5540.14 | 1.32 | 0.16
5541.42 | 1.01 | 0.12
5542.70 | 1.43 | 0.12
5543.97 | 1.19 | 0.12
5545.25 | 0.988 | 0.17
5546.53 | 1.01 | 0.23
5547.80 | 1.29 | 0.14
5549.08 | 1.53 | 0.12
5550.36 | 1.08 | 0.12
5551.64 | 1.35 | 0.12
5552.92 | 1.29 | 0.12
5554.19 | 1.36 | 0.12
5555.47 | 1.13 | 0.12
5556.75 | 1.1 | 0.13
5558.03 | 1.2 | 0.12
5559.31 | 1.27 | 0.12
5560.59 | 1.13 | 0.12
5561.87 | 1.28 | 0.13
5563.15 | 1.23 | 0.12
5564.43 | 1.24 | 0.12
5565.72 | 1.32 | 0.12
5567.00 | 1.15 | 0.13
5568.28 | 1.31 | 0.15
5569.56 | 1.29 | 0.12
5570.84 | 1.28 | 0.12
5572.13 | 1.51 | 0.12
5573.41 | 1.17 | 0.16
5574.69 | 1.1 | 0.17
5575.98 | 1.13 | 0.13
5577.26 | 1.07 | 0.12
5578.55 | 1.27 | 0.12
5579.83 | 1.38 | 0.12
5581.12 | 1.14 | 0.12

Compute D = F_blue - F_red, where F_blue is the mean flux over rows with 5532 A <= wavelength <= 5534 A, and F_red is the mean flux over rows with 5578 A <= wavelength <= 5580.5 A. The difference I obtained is -0.23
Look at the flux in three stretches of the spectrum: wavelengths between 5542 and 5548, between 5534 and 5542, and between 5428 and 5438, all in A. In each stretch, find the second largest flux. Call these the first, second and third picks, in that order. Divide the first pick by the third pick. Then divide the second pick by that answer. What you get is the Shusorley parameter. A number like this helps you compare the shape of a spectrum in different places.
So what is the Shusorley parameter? 1.32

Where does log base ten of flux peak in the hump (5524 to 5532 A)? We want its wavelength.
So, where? 5524.86 A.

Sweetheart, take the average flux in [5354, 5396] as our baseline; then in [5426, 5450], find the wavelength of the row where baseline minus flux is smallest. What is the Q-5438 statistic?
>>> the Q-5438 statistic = 5449.05 A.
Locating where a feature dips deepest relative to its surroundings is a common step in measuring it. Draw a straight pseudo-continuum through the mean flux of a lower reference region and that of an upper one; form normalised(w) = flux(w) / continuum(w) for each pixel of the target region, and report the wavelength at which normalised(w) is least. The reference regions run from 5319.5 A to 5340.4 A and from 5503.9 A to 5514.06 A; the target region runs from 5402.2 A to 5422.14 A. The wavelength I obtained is 5402.83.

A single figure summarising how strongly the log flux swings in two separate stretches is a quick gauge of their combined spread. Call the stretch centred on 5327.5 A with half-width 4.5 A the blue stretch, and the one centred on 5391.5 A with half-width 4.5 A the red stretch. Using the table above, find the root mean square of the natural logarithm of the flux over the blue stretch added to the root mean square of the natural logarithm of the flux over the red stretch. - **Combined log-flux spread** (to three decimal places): 0.323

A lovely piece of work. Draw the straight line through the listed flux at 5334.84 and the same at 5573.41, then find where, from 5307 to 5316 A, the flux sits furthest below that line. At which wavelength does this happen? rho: 5309.10 A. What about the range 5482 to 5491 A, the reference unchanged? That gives 5488.09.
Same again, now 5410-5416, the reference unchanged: 5411.54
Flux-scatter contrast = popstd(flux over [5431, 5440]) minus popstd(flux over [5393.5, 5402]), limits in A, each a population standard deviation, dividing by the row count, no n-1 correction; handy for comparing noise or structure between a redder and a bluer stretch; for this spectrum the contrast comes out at -0.04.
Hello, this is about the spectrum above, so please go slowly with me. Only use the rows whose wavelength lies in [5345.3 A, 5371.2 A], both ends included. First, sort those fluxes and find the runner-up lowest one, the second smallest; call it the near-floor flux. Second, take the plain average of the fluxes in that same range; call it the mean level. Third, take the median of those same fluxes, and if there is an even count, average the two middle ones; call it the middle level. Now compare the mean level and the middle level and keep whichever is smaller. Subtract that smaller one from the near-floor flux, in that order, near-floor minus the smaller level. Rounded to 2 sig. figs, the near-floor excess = -0.27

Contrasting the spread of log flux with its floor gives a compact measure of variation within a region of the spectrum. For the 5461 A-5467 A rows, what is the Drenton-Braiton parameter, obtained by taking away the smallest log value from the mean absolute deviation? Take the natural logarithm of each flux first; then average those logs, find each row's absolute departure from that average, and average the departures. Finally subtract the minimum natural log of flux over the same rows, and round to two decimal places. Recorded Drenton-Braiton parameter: 0.05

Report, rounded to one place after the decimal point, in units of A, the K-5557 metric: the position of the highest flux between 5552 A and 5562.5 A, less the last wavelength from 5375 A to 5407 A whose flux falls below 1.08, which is 148.9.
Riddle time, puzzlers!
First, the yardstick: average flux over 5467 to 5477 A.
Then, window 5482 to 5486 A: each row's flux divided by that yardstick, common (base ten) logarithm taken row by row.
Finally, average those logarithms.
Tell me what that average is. 0.030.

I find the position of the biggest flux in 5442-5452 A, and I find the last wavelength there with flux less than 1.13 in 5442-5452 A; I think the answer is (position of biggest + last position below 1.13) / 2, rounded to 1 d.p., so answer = 5449.7 A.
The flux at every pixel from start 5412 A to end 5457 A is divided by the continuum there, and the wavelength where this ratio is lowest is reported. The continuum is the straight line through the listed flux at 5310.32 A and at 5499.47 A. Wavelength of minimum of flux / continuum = 5456.59 A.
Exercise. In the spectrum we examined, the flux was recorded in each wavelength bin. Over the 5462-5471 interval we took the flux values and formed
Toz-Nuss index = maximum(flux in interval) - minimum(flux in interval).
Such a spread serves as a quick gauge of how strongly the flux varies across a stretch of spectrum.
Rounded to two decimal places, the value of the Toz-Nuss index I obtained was 0.42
